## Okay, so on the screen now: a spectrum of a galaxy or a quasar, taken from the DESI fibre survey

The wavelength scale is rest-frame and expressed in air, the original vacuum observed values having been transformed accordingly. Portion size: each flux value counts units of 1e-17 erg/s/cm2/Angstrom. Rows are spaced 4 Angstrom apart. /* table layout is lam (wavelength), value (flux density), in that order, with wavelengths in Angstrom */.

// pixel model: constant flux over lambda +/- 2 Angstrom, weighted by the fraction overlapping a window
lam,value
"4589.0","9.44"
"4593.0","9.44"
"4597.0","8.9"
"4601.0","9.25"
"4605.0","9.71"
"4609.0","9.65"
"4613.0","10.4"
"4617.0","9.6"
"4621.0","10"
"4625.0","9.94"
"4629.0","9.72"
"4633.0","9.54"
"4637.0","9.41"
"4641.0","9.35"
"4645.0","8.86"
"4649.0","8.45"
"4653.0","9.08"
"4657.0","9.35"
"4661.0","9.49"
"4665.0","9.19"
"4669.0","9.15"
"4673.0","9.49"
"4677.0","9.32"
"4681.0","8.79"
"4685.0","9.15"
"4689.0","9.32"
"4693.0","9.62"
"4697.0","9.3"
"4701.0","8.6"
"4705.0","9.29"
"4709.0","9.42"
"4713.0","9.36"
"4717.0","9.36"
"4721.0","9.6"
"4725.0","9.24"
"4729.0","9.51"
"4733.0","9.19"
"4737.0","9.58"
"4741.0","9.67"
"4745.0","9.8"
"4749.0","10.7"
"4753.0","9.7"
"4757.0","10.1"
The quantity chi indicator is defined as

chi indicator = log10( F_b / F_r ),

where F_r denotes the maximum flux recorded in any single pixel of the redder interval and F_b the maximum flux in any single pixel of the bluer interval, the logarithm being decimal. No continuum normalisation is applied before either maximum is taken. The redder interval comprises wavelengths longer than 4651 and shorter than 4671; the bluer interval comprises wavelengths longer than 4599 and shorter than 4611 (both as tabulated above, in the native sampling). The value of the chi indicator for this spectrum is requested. 0.010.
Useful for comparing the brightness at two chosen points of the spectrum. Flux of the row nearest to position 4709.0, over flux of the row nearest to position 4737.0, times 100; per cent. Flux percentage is 98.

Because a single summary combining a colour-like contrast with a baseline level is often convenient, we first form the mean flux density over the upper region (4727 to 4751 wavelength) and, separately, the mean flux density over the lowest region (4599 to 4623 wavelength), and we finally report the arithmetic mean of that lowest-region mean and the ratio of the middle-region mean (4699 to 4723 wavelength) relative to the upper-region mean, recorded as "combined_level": 5.36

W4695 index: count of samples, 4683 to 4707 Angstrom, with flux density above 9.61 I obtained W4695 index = 1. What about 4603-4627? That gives 5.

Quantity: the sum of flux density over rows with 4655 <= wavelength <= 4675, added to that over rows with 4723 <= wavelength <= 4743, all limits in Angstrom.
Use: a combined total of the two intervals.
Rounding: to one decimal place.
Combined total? 93.9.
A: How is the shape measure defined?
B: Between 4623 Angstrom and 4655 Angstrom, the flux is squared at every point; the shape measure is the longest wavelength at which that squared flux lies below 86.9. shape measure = 4653.0 Angstrom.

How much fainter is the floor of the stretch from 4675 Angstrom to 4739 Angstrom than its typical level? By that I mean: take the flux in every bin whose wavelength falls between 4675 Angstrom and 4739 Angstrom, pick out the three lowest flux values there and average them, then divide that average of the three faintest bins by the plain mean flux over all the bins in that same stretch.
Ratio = 0.952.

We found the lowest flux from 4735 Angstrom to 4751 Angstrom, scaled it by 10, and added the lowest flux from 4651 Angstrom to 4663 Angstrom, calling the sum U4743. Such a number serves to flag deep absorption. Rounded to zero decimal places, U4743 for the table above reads 105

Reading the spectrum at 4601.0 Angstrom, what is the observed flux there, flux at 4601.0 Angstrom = 9.25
